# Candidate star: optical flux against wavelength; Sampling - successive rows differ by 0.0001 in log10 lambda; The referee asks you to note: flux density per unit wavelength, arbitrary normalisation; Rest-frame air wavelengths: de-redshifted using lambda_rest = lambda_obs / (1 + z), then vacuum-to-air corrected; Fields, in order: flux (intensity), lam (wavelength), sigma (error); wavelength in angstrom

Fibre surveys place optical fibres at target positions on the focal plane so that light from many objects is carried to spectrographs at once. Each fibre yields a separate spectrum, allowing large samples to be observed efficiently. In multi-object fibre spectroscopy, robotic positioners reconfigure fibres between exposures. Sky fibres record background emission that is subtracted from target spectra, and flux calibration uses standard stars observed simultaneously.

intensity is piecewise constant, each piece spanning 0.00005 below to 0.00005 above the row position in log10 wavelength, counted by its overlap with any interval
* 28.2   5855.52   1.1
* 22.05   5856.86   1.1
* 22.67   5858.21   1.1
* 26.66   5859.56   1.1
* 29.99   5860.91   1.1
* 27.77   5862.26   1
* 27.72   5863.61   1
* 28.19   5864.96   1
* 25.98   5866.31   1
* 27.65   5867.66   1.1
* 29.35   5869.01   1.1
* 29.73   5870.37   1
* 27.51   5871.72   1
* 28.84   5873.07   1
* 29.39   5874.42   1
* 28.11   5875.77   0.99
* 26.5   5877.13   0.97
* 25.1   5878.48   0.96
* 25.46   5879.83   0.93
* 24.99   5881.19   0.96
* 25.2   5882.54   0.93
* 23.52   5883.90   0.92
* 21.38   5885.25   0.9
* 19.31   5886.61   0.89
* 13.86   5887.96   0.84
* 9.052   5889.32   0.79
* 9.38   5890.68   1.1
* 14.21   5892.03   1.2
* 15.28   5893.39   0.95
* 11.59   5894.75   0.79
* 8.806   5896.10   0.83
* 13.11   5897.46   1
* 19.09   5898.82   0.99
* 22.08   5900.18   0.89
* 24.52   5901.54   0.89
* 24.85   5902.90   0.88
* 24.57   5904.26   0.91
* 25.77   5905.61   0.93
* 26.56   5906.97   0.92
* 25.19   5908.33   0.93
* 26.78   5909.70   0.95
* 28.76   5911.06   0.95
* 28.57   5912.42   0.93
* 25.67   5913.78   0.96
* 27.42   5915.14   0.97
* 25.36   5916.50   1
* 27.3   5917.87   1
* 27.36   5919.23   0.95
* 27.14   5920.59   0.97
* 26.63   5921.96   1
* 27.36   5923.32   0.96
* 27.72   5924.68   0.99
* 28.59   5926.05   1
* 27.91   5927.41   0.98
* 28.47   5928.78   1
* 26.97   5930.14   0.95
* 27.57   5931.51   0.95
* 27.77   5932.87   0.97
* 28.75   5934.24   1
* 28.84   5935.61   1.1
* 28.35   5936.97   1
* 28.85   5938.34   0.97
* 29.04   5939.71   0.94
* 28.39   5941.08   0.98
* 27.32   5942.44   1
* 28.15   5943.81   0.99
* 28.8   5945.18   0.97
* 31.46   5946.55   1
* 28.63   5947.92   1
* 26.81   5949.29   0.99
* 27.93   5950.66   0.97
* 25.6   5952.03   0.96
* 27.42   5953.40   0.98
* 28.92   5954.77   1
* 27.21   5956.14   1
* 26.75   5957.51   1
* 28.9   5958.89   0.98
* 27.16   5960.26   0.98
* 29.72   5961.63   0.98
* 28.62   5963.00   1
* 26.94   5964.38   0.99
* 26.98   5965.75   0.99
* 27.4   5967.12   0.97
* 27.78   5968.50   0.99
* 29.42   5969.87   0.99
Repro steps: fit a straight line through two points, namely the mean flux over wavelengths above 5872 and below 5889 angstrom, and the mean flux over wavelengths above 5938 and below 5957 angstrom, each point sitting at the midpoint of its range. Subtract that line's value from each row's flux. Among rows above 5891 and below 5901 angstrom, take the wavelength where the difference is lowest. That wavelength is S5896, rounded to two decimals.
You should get 5896.10 angstrom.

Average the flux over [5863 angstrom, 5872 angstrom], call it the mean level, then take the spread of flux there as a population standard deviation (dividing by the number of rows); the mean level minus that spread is 26.9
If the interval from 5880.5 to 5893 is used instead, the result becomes 11.8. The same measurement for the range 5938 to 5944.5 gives 27.7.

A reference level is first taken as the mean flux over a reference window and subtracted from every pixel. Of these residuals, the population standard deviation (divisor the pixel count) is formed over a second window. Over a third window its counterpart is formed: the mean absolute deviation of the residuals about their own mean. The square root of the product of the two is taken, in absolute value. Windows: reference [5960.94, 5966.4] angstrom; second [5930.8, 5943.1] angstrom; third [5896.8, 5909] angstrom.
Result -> 1.37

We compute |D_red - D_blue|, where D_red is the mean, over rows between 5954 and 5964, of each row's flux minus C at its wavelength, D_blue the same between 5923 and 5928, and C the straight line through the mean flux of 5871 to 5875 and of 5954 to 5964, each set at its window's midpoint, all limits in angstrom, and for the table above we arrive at 0.4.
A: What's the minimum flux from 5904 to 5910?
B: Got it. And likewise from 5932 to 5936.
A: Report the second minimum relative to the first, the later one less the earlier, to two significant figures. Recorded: 3.2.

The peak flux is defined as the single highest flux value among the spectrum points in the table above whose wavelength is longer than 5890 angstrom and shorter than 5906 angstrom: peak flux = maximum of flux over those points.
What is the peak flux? 25.77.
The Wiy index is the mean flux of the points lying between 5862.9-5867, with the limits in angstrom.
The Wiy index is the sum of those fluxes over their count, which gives 27.3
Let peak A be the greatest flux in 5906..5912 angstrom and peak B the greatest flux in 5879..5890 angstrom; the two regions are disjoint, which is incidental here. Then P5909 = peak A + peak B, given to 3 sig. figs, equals 54.2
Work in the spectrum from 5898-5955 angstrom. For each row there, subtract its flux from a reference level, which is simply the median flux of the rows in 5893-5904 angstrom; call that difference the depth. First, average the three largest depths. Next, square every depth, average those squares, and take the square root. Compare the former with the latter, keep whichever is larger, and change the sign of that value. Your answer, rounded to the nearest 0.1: -10.1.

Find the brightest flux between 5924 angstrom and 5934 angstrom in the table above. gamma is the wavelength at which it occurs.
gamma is 5926.05 angstrom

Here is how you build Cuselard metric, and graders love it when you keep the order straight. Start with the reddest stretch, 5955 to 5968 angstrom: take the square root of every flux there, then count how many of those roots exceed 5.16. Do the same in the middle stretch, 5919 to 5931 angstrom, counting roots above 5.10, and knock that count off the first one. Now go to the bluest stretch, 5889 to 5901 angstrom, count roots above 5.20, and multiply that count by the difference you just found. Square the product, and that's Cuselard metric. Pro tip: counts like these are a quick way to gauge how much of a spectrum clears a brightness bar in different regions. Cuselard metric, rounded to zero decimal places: 0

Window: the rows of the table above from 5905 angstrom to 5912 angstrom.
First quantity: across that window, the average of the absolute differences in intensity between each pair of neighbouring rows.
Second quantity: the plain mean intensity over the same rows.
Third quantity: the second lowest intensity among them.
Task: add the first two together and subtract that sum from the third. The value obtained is -2.3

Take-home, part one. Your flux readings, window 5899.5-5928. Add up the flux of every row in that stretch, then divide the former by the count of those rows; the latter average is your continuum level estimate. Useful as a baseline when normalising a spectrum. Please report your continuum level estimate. 26.5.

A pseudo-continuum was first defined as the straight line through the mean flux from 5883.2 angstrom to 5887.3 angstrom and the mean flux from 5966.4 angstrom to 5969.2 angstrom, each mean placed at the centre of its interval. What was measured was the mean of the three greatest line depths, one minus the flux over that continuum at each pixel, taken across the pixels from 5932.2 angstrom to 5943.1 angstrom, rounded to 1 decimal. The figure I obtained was -0.1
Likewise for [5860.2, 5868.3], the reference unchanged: -0.4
